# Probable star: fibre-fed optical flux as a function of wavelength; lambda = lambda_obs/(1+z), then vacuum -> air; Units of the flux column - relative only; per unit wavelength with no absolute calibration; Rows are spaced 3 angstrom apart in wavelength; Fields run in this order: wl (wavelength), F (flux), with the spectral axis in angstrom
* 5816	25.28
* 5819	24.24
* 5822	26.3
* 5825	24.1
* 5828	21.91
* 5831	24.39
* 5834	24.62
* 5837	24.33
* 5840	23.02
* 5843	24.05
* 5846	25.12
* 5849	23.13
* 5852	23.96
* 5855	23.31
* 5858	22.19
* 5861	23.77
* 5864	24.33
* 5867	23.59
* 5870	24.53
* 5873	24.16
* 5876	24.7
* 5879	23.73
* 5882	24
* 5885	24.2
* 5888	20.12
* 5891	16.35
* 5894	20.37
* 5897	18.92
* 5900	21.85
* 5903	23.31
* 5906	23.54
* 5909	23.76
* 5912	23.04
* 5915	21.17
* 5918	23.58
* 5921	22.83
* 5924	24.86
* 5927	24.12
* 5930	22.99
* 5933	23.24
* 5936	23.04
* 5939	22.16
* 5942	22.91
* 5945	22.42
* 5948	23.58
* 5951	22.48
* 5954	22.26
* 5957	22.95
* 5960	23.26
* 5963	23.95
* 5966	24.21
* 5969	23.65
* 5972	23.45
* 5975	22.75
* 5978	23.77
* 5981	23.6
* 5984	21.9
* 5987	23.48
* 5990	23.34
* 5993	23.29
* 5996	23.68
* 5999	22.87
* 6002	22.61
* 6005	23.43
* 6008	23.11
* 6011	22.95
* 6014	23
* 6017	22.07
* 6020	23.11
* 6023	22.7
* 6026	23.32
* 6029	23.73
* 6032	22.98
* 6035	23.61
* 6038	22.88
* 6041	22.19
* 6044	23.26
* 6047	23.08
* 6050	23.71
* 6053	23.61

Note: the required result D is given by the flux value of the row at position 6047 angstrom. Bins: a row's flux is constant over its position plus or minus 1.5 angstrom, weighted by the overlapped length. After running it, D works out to 23.08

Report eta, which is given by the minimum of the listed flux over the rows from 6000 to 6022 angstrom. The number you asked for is 22.07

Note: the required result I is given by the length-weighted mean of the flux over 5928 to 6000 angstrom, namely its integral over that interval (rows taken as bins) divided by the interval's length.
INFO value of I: 23.14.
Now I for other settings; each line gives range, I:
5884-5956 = 22.37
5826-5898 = 23.07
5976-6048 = 23.08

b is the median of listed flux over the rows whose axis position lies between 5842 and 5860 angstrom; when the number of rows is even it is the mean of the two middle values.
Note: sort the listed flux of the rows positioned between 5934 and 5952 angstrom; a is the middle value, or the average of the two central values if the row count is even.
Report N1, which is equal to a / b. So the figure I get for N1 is 0.96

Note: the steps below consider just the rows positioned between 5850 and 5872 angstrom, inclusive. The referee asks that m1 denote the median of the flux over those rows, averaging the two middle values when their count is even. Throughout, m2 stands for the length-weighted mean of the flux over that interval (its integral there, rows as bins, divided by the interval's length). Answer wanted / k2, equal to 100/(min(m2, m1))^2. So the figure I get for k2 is 0.179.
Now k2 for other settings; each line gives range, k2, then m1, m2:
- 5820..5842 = 0.172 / 24.3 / 24.10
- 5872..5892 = 0.196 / 24.0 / 22.58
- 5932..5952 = 0.192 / 22.9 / 22.83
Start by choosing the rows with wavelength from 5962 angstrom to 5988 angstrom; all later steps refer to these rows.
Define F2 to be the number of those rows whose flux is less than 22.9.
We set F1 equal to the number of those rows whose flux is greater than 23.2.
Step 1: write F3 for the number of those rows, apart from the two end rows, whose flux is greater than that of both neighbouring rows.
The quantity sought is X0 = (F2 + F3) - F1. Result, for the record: -3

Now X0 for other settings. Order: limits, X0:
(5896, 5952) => 5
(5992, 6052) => 5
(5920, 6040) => 6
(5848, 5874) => -3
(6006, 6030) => 2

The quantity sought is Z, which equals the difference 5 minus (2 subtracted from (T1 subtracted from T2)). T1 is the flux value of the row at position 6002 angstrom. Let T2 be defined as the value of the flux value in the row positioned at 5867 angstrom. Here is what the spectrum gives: 6.0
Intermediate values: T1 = 22.61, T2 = 23.59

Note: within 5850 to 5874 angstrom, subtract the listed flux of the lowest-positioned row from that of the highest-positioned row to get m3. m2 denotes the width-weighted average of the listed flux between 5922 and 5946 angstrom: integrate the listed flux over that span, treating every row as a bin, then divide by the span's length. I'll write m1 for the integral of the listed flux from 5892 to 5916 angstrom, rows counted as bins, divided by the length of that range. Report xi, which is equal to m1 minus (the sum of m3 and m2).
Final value -1.5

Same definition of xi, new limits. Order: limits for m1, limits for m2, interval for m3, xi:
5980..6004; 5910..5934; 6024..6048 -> 0.1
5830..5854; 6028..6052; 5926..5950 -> 1.4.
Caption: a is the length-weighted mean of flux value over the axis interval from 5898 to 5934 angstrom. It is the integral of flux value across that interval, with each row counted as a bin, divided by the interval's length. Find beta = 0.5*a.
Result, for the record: 11.6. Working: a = 23.1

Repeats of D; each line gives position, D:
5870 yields 24.53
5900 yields 21.85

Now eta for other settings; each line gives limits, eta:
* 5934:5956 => 22.16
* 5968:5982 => 22.75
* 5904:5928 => 21.17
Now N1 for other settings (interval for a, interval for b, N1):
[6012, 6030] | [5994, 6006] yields 1.00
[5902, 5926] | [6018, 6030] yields 1.01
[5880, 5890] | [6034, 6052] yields 1.04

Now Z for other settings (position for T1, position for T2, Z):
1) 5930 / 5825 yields 5.9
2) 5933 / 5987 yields 6.8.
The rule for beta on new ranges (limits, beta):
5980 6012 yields 11.6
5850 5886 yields 11.9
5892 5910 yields 10.9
